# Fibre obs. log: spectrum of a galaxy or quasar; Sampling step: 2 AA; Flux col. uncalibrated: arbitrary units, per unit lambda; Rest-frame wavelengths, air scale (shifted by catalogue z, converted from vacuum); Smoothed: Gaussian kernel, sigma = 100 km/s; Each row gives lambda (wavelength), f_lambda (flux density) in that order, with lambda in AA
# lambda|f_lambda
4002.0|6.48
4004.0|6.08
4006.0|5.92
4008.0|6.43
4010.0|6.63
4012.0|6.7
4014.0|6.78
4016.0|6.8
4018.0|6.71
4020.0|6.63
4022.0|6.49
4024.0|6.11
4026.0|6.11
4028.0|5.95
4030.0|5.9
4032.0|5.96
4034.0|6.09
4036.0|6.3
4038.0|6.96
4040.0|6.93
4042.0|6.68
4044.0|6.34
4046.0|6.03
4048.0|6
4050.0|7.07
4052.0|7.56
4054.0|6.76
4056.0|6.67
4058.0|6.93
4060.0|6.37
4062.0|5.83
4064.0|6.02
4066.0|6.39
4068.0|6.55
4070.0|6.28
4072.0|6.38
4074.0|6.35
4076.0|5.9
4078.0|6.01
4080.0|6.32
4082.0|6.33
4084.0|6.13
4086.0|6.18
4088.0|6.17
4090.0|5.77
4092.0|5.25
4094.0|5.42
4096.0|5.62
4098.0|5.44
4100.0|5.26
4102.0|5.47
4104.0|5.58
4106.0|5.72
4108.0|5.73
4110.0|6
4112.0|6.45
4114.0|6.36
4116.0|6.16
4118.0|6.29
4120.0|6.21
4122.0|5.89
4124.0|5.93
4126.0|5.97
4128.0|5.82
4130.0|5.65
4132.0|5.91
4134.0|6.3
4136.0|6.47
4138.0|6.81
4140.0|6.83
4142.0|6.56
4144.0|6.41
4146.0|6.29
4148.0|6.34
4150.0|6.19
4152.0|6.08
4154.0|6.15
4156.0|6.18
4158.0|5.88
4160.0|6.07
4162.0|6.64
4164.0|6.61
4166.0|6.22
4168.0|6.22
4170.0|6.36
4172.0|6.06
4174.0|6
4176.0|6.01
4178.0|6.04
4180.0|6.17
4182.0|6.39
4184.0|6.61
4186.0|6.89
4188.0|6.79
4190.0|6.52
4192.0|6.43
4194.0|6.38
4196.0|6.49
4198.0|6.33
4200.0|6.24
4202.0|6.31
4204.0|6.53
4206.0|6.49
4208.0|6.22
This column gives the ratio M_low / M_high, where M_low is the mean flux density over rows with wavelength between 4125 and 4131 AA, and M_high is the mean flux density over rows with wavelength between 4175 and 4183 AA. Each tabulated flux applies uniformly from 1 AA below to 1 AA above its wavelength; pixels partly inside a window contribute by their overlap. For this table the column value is 0.94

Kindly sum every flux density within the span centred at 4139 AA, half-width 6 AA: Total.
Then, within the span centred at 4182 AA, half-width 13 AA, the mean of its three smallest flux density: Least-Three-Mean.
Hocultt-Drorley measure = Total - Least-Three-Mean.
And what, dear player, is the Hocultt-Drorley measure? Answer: 33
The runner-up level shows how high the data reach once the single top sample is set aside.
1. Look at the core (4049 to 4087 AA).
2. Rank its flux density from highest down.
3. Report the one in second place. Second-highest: 7.07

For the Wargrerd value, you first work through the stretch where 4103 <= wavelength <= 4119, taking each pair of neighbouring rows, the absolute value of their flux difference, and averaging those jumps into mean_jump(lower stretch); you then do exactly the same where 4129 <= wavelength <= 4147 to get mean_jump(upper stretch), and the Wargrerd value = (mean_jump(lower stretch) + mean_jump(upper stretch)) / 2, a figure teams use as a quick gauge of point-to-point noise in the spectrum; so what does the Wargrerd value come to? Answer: 0.20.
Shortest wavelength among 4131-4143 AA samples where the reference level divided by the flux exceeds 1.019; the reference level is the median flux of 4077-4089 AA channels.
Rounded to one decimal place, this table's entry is 4132.0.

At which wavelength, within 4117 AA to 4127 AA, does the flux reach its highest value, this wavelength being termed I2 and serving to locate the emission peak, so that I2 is 4118.0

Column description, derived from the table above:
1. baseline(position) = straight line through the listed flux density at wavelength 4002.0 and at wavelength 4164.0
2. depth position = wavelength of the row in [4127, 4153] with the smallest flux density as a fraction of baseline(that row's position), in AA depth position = 4130.0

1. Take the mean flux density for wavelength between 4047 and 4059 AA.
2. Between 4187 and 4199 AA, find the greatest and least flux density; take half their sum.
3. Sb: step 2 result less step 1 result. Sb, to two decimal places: -0.27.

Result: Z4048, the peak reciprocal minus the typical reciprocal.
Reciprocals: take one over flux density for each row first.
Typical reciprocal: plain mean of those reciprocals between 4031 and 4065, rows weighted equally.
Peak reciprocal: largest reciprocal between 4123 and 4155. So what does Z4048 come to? 0.022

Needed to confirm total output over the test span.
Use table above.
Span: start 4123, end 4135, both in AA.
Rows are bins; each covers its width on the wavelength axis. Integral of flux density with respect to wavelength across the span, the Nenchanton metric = 71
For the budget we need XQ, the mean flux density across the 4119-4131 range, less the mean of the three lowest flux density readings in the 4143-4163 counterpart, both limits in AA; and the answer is -0.10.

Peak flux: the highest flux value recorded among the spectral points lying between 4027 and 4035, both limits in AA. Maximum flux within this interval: 6.09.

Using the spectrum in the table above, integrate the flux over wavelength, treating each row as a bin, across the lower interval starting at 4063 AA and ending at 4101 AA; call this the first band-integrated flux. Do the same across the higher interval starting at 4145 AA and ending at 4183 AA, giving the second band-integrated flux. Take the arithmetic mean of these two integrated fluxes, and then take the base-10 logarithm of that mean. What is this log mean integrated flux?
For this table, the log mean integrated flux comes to 2.365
